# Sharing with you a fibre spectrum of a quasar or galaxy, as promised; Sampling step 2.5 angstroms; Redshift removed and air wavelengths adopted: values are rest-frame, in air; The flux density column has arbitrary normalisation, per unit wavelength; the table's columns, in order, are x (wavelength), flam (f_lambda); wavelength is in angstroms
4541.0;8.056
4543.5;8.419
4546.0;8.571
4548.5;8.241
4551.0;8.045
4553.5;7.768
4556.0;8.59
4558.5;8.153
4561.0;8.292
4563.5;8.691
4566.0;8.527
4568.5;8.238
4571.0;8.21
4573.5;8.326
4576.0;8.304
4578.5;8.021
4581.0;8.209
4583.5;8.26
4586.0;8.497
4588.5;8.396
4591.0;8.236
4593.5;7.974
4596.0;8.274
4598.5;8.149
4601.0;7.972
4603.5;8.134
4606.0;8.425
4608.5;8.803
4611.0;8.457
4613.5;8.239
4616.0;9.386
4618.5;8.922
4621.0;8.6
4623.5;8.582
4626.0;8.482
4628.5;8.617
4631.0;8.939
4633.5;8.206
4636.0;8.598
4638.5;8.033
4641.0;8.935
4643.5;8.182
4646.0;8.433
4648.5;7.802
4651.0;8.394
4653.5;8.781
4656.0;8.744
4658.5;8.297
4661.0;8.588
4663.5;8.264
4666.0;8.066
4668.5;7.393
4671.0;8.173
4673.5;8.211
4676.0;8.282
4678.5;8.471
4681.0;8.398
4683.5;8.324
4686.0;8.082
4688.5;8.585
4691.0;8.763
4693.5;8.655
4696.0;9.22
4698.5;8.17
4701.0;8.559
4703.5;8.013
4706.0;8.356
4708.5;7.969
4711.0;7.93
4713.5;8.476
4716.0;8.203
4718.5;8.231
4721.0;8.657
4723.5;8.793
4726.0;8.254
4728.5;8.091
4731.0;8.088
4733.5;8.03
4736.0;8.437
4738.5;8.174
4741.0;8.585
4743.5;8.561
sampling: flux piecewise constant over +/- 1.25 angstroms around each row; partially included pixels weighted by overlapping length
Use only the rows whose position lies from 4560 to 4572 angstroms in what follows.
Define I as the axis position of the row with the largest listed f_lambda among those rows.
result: 4563.5 angstroms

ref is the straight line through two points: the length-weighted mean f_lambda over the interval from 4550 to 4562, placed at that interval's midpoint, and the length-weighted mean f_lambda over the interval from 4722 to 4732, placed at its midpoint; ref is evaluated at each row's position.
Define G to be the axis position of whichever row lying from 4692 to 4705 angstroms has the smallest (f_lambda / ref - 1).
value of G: 4703.5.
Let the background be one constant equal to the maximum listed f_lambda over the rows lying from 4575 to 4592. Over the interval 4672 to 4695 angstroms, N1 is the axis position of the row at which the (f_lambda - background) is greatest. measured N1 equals 4691.0 angstroms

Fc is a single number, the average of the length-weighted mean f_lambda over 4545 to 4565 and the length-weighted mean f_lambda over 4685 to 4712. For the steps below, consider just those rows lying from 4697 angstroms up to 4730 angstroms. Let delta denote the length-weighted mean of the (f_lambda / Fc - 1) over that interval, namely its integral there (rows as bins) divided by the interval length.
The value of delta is -0.007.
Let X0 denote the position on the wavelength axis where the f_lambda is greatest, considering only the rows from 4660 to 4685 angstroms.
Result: 4661.0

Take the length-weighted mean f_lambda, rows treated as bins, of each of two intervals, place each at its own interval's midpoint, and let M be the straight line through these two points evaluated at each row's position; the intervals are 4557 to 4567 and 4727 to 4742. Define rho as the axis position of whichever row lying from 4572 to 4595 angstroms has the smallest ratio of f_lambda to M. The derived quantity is 4593.5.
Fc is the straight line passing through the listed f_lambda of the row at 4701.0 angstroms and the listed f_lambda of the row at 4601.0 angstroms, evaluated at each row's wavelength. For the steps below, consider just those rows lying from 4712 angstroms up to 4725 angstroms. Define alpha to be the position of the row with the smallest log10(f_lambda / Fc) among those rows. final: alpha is 4716.0 angstroms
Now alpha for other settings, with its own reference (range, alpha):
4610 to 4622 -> 4613.5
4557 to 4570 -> 4558.5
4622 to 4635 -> 4633.5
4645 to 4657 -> 4648.5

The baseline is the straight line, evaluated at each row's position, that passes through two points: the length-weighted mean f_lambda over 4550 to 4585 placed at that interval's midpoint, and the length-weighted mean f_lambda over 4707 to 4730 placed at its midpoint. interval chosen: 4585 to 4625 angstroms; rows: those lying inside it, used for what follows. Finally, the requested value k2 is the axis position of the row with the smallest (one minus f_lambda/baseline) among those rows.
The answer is 4616.0 angstroms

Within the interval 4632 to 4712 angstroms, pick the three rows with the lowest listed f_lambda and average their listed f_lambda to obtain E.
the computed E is 7.71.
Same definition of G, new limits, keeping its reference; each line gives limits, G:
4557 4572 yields 4558.5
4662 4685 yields 4668.5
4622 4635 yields 4633.5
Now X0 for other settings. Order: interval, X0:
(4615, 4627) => 4616.0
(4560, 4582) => 4563.5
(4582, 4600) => 4586.0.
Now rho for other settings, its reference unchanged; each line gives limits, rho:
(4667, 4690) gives 4668.5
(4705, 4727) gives 4711.0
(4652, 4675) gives 4668.5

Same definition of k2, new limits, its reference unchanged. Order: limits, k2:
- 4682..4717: 4696.0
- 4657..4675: 4661.0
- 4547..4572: 4563.5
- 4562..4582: 4563.5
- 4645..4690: 4653.5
